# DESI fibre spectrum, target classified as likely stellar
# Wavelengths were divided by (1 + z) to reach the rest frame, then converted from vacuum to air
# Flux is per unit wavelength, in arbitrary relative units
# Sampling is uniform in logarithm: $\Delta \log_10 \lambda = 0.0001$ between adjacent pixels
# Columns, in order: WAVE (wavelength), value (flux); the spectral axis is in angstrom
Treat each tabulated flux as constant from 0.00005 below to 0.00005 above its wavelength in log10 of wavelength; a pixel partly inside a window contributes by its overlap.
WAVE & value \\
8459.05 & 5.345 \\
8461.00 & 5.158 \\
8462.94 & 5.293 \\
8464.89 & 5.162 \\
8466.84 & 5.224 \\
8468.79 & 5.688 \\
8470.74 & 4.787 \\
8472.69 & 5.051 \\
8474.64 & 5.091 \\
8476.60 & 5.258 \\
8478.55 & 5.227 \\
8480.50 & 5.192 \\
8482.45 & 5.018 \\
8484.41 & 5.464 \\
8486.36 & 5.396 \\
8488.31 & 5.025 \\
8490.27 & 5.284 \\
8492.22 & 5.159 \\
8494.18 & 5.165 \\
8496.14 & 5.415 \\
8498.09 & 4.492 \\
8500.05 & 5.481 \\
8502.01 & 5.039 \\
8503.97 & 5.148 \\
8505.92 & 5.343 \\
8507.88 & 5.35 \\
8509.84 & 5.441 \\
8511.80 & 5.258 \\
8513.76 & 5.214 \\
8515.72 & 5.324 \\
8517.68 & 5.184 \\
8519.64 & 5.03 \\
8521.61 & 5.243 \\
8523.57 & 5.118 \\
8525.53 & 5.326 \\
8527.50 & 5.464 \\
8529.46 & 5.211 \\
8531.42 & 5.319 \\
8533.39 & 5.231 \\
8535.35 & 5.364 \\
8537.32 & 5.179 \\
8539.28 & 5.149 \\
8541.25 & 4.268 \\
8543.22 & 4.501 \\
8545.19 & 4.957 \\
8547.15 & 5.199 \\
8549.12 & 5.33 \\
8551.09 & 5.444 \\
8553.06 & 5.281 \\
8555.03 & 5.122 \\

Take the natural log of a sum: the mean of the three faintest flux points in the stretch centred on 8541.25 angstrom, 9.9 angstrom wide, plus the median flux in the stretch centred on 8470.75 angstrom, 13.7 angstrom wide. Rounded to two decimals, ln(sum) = 2.28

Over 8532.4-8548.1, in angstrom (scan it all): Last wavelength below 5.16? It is 8545.19 angstrom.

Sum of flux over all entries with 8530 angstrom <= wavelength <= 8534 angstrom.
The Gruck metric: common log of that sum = 1.023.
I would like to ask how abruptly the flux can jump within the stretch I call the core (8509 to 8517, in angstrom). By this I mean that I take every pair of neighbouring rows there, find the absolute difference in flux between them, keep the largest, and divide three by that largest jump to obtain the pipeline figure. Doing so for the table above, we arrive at 16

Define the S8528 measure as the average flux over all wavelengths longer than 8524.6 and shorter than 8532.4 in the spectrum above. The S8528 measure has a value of 5.33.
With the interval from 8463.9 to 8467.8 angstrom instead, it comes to 5.19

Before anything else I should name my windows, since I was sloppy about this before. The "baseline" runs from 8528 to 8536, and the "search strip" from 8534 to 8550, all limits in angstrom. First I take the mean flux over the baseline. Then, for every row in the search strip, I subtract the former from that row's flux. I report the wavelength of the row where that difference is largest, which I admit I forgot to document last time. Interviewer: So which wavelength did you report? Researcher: 8535.35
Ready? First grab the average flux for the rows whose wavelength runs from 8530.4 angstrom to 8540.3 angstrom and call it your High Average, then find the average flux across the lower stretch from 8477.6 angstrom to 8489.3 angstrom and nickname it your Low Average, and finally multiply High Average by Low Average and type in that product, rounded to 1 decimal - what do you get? 27.4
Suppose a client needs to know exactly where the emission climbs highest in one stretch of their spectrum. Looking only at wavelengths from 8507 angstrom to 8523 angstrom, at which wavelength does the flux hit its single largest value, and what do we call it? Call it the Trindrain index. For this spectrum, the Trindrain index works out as 8509.84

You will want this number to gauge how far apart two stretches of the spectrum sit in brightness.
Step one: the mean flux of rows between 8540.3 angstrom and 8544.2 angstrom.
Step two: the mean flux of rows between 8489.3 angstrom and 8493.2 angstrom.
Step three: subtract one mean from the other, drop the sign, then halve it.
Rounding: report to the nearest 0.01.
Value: 0.42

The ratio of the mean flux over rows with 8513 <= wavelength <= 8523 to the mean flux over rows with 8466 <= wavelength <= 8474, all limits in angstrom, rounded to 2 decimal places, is 1.00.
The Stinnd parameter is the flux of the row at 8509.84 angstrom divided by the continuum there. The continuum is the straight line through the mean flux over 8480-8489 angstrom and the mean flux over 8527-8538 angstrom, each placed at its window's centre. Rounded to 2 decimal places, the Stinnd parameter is 1.03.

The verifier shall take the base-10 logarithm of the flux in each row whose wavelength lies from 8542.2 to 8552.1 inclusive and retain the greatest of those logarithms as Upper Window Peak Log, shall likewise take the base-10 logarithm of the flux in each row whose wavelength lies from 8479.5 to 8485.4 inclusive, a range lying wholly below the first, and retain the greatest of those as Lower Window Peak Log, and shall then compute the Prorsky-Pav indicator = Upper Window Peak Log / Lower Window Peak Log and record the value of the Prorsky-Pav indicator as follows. 1.00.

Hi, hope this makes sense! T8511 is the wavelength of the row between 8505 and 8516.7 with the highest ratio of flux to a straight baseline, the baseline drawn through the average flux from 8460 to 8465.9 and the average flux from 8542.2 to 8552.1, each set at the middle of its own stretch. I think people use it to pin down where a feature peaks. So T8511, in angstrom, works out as 8509.84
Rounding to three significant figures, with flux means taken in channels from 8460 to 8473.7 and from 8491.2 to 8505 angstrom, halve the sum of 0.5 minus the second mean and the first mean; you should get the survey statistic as 0.283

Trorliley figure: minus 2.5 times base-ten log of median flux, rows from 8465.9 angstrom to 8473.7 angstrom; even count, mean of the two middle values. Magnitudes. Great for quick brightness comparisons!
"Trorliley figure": -1.78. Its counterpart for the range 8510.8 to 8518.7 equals -1.80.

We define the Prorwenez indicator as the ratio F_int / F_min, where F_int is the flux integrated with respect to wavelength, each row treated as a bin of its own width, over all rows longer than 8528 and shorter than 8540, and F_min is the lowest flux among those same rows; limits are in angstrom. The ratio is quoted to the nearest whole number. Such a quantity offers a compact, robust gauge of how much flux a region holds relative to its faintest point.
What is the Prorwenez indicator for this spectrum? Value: 12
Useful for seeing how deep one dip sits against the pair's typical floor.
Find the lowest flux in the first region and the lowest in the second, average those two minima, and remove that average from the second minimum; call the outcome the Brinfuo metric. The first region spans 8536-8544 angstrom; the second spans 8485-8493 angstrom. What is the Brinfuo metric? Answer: 0.38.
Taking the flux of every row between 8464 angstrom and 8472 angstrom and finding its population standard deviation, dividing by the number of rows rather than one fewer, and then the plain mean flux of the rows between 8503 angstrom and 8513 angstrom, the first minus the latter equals -4.99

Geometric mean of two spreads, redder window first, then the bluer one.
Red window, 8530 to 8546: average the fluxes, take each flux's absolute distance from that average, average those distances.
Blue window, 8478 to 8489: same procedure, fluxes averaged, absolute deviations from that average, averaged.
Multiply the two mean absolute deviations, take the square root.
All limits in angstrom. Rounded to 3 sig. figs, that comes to 0.212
